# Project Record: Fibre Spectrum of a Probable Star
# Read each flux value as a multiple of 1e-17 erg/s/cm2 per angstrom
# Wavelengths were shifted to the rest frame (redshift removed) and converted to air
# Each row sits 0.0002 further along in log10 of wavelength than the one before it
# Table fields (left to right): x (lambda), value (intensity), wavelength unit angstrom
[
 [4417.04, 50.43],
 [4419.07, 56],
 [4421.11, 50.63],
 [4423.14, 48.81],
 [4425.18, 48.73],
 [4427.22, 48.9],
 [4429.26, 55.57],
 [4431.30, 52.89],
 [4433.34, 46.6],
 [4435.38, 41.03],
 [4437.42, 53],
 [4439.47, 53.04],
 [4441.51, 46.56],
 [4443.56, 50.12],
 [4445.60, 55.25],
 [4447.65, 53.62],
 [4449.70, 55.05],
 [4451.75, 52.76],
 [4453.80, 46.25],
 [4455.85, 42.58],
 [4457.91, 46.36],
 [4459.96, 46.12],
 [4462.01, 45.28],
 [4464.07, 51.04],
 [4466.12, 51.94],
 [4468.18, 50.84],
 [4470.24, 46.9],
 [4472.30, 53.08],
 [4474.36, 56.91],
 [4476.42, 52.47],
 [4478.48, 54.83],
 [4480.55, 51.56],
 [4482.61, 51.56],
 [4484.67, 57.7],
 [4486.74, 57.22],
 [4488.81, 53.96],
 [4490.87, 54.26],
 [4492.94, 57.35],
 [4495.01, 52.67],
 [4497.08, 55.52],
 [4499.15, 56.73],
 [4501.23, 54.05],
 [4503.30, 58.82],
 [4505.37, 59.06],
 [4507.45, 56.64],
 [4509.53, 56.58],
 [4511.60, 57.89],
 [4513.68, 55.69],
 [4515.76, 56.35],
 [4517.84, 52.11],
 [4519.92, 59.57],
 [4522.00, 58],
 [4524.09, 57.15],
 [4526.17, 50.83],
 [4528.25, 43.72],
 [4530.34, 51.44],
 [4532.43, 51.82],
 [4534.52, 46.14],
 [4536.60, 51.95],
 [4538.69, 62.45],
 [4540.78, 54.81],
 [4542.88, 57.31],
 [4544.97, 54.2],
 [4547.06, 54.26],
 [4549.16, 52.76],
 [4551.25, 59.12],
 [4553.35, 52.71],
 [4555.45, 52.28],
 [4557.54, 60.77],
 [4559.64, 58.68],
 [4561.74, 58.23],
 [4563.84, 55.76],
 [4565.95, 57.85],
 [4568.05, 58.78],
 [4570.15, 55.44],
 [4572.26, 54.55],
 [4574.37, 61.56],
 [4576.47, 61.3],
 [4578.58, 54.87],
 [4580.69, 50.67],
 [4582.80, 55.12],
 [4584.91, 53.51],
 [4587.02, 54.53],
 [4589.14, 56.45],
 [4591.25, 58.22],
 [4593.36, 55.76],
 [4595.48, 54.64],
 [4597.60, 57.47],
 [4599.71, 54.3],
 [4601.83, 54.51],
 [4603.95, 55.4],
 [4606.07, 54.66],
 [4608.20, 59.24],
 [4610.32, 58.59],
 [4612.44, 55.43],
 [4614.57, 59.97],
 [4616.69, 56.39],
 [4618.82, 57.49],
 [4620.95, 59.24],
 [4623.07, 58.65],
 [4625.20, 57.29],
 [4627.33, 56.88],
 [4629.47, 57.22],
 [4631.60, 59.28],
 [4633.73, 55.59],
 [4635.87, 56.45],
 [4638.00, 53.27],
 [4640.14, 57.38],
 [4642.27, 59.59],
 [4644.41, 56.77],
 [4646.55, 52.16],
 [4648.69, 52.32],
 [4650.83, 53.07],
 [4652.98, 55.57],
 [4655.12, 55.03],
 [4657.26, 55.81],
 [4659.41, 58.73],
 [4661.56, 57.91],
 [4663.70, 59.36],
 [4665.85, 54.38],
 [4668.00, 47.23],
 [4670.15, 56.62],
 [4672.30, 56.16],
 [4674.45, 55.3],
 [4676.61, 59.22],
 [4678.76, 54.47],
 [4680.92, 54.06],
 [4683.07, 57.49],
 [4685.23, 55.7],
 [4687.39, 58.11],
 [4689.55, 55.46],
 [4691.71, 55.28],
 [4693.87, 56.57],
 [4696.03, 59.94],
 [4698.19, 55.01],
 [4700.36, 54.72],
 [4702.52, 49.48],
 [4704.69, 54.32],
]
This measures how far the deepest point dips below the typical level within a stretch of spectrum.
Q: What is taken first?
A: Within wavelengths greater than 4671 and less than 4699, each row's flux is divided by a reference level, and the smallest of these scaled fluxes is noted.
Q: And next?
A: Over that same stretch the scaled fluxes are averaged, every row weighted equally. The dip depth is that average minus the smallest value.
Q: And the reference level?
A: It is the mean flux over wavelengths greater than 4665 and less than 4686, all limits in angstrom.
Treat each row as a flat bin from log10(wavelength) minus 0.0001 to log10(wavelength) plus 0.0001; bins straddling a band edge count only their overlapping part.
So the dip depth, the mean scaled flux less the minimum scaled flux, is 0.042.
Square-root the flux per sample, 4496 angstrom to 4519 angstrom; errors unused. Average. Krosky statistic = 7.50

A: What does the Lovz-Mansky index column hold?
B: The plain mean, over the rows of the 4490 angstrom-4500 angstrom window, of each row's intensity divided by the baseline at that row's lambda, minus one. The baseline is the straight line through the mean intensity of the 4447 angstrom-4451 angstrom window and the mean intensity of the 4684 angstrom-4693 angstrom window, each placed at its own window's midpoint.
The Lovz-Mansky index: 0.01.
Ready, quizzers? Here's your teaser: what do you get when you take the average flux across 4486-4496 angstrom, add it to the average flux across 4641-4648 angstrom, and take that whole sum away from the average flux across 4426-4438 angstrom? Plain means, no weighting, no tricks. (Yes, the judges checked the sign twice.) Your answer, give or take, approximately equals -61.6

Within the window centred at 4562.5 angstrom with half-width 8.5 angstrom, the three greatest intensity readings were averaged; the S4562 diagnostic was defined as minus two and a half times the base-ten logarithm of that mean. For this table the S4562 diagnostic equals -4.435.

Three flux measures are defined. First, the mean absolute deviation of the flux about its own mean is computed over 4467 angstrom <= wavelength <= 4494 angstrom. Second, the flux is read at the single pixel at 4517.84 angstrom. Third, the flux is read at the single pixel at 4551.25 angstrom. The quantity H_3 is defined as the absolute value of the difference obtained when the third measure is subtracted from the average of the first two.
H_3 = 32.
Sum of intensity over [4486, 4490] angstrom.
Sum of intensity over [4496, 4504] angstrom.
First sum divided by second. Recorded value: 0.49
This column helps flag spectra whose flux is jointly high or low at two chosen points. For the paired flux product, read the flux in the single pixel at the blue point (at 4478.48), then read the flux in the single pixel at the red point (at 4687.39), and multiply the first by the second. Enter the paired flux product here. 3186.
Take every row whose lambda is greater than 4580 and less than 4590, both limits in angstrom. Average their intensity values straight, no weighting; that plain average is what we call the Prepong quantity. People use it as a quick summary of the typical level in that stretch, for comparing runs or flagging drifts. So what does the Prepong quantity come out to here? 54.1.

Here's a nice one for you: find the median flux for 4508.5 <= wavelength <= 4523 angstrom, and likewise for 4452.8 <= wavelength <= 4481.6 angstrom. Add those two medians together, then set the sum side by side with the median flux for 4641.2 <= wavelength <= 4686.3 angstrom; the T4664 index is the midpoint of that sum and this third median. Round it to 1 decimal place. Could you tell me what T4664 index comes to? 81.6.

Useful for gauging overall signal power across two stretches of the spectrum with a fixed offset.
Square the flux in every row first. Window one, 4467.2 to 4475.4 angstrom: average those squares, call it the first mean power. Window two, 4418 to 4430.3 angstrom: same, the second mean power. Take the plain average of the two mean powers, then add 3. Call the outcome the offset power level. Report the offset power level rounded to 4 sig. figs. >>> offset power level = 2686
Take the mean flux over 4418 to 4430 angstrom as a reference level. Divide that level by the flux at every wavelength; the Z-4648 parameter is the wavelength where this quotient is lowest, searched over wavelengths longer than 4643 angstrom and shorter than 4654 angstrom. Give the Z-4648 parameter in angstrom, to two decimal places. 4644.41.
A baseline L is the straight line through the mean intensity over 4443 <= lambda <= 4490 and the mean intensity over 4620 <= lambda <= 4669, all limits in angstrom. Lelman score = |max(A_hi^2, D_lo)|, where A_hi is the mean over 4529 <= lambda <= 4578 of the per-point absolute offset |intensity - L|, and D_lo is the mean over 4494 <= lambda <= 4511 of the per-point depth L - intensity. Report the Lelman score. 12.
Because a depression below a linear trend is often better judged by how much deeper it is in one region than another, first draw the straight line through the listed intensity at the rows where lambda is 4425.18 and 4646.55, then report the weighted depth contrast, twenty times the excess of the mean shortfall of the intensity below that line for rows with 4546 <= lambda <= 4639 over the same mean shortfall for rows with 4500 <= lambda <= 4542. -12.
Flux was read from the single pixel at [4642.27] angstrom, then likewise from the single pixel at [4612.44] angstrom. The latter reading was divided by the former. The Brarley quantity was 0.93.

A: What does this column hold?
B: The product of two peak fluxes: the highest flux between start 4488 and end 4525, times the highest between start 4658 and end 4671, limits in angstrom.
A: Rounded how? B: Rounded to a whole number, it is 3536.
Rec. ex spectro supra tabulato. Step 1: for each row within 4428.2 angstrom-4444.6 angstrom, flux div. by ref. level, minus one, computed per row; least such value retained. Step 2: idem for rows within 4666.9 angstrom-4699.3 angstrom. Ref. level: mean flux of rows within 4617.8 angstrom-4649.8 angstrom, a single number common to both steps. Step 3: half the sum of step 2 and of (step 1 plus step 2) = -0.30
